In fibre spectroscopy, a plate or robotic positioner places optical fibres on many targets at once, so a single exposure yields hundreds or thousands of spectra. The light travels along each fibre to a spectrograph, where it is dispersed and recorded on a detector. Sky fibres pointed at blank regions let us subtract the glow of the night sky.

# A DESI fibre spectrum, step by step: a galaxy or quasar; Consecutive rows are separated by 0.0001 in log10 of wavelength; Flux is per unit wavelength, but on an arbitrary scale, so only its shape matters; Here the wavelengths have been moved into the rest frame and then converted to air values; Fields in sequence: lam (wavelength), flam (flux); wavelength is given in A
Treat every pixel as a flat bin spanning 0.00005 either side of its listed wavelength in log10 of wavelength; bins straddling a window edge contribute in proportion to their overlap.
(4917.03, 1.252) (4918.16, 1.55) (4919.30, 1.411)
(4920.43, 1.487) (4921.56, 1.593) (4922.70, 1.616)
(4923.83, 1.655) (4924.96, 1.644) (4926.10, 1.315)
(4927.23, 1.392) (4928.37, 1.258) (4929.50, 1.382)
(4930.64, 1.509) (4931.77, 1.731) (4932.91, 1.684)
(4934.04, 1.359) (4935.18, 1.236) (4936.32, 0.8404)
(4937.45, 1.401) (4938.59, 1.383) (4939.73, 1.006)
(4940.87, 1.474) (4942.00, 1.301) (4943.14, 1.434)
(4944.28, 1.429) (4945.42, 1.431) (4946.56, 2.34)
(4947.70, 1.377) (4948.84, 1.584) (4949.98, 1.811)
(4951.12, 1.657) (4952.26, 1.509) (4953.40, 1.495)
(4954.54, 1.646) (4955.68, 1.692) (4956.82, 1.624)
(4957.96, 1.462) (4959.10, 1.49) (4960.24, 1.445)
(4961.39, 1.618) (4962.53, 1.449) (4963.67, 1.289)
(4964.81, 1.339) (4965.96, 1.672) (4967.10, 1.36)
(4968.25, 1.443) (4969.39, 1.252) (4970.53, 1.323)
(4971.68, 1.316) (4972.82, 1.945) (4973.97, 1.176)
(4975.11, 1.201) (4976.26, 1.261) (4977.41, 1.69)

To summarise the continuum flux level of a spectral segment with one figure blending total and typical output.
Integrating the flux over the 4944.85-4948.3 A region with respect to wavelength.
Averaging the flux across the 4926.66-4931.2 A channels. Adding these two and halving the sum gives 4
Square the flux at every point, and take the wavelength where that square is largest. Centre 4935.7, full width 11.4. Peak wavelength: 4931.77 A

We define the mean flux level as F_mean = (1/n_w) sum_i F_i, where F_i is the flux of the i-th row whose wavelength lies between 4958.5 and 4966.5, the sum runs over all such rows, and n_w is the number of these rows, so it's 1.47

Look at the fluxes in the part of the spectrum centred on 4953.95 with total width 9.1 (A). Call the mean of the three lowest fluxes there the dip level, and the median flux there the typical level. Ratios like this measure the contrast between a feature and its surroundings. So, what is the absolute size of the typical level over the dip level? 1.10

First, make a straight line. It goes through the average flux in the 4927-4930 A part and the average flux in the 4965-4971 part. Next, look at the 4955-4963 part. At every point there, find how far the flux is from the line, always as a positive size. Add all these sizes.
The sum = 1.0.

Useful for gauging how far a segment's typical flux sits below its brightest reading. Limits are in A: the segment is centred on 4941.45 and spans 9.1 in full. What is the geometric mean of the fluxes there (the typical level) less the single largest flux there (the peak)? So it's -0.1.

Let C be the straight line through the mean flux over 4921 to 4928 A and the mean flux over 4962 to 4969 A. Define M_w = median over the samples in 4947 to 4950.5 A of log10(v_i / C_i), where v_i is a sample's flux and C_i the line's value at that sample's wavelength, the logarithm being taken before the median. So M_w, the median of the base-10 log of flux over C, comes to 0.03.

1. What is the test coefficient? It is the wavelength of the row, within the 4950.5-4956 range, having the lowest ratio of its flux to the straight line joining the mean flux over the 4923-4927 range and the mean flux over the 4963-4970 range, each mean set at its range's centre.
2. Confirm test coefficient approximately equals 4953.40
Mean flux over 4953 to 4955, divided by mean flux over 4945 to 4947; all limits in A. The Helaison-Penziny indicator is 0.83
